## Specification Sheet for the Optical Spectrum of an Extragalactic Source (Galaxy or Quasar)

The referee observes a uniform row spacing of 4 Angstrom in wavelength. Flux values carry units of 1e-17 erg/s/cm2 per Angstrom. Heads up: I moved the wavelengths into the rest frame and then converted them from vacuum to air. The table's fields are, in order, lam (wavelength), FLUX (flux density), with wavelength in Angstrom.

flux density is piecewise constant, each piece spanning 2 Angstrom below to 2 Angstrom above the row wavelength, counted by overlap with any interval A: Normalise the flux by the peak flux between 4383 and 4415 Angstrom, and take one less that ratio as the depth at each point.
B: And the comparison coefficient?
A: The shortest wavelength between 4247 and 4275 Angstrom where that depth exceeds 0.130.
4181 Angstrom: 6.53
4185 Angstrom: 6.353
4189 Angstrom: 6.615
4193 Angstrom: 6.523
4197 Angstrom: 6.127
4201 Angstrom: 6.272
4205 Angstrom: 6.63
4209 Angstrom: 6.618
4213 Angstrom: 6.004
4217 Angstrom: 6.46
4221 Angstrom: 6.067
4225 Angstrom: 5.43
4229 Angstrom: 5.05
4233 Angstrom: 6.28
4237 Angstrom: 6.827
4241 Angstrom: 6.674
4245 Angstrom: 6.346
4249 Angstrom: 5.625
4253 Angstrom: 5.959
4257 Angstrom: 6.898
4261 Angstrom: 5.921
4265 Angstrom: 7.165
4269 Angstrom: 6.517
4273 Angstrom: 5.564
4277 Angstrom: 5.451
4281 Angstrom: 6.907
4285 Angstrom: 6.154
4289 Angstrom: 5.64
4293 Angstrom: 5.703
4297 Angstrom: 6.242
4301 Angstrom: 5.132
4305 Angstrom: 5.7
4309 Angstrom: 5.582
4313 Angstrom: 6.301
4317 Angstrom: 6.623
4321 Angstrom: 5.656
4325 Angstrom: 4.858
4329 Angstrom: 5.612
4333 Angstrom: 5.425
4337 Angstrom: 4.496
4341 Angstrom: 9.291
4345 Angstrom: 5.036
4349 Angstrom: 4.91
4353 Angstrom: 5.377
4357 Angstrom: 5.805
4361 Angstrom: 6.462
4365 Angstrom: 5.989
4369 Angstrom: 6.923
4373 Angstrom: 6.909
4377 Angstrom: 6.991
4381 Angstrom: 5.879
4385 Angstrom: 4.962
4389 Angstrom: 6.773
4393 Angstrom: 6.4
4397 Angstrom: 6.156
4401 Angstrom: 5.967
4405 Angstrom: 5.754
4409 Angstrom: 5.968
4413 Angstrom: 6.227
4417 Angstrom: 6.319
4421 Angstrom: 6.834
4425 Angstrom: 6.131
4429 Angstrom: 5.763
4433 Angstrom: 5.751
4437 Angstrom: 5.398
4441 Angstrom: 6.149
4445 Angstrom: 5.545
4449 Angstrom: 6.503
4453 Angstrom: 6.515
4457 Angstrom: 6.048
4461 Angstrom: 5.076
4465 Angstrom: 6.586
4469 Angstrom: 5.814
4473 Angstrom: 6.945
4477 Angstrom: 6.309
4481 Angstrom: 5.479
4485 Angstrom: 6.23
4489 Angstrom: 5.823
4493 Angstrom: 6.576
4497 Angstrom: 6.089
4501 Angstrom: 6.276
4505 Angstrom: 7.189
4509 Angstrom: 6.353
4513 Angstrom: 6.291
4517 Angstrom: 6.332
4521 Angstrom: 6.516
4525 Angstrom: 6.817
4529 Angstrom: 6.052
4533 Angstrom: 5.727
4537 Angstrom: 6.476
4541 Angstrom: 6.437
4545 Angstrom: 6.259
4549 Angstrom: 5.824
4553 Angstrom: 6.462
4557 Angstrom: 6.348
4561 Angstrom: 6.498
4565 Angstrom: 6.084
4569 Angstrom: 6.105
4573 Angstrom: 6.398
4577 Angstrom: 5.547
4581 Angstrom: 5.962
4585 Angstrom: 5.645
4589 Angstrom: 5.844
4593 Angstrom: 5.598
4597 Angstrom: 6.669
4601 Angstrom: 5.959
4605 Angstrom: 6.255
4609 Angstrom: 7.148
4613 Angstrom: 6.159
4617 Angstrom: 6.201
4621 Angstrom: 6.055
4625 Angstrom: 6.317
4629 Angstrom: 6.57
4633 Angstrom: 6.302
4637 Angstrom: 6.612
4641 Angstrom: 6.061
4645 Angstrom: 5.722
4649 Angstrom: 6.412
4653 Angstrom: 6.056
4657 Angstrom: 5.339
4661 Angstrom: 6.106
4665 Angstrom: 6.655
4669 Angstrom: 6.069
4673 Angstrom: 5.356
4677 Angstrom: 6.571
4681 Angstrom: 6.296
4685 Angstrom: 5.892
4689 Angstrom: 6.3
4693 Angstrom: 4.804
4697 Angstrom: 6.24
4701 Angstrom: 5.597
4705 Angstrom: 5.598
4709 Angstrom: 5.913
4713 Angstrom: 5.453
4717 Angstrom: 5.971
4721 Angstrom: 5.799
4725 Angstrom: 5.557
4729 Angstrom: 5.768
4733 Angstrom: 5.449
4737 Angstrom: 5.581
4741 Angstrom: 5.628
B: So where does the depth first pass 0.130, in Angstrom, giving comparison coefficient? 4249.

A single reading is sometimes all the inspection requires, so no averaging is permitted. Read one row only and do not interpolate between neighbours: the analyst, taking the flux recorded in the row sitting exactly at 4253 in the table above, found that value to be 5.959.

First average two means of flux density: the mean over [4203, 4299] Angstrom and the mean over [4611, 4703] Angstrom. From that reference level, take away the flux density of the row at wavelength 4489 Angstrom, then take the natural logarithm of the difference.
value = -1.20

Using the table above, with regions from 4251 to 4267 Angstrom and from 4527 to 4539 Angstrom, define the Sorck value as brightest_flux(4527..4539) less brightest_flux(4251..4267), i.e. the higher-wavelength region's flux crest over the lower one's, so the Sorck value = -0.69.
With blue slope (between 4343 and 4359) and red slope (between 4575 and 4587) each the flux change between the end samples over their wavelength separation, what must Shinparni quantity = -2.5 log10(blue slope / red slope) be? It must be -1.8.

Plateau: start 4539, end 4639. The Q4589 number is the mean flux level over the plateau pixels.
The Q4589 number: 6.21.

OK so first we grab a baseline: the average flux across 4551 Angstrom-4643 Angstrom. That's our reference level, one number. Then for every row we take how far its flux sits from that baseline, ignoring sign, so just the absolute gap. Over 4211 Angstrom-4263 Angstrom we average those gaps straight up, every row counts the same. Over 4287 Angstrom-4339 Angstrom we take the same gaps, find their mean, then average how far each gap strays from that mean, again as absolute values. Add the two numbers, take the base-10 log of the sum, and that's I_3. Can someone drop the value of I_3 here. -0.112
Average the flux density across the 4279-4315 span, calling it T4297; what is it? 5.93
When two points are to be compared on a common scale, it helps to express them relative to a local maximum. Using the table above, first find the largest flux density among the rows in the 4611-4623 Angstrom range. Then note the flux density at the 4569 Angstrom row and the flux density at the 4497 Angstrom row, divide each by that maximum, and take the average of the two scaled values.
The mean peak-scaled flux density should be 0.983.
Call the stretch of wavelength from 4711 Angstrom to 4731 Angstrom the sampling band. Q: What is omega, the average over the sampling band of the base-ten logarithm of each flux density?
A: 0.756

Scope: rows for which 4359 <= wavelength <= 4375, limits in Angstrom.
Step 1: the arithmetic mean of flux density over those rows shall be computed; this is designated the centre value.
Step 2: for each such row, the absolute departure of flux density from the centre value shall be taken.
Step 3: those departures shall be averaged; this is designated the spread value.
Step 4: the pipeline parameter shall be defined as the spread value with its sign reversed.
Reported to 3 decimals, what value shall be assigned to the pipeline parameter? -0.345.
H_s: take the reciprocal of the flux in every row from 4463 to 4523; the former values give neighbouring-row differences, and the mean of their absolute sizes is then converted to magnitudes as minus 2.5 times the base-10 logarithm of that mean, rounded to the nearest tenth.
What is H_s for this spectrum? 4.6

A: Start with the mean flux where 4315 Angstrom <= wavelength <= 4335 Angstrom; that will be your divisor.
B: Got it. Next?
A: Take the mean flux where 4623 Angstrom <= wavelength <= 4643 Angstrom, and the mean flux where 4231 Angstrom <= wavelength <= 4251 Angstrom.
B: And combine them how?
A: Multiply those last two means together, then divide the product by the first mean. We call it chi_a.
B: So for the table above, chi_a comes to 7.2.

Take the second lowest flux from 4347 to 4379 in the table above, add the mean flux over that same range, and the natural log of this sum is 2.45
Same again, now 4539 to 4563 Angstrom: 2.53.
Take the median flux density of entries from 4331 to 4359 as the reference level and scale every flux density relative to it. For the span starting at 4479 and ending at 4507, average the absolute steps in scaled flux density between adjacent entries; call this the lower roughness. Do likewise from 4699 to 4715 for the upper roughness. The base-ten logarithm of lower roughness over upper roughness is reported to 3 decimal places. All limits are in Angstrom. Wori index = 0.353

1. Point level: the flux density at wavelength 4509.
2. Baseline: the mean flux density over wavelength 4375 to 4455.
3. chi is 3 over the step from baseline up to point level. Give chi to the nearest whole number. 12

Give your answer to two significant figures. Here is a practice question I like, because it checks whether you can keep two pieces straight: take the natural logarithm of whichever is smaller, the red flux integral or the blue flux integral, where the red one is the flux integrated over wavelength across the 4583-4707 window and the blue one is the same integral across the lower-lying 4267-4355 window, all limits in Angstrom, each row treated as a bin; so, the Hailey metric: 6.2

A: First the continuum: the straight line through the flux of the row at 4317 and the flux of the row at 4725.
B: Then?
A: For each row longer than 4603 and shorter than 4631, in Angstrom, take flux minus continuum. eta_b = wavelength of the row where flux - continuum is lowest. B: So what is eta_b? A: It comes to 4621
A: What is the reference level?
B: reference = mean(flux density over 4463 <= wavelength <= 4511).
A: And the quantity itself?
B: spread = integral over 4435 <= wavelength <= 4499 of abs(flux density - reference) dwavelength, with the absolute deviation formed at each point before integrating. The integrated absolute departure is 28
